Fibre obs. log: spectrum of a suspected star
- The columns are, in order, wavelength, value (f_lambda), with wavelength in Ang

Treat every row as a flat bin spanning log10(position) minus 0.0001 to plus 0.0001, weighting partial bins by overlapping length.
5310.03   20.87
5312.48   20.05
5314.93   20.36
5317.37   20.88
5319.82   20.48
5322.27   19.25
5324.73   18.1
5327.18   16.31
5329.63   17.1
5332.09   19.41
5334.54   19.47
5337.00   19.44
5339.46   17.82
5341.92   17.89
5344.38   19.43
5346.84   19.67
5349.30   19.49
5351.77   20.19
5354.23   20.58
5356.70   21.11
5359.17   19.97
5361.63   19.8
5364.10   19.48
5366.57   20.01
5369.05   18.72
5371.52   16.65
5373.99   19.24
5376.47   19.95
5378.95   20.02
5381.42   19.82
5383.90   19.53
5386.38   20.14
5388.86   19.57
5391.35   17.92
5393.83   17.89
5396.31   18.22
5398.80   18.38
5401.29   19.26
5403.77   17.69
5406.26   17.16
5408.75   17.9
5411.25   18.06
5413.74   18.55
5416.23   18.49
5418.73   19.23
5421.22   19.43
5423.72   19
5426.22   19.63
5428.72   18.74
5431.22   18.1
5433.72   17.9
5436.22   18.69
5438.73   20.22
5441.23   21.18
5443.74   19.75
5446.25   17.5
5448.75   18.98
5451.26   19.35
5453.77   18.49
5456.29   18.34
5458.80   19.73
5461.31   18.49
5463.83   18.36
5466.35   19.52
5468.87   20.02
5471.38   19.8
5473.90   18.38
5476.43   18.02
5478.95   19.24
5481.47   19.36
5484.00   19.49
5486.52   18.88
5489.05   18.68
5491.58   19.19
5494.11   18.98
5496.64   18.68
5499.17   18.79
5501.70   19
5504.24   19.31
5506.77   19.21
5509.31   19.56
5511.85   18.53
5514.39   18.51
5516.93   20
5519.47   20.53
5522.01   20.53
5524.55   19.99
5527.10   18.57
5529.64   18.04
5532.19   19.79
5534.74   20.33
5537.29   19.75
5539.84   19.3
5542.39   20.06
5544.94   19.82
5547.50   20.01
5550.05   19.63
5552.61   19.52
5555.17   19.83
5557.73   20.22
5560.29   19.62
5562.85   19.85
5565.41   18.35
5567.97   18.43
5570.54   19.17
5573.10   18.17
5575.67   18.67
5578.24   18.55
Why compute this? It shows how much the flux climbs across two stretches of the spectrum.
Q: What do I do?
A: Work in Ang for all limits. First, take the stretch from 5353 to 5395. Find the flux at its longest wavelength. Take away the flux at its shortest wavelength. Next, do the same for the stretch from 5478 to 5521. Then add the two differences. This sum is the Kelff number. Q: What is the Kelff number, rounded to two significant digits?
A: -1.4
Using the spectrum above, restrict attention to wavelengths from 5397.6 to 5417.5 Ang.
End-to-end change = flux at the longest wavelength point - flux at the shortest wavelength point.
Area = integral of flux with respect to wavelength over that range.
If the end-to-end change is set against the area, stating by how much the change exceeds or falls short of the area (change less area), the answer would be -362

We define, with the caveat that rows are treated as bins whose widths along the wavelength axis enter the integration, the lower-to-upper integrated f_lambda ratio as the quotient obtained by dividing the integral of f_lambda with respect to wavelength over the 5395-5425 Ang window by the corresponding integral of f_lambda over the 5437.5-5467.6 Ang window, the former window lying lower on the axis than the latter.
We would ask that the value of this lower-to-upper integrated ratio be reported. 0.96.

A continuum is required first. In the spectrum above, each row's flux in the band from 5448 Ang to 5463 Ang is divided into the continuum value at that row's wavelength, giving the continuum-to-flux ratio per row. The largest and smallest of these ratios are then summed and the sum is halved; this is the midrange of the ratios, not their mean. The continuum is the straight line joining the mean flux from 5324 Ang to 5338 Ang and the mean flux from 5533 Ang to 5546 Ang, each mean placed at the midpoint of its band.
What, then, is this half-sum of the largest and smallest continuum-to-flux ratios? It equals 1.01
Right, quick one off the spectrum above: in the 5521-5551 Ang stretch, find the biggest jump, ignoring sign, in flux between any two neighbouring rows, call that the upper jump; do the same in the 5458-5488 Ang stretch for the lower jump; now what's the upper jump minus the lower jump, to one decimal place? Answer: 0.3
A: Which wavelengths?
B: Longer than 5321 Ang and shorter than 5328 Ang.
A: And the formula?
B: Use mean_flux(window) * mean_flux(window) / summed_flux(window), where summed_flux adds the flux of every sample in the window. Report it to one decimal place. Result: 6.0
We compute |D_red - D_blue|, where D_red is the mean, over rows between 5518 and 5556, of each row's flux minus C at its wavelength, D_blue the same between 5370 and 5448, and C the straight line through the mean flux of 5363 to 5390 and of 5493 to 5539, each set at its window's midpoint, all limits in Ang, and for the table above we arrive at 0.91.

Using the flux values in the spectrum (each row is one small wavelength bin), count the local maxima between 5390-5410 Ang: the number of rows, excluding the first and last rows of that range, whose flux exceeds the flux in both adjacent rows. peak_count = 1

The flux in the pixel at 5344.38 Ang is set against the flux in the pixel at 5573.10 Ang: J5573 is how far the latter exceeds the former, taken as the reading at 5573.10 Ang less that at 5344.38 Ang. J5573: -1.3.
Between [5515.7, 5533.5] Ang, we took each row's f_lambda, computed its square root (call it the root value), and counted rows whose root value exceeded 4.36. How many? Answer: 5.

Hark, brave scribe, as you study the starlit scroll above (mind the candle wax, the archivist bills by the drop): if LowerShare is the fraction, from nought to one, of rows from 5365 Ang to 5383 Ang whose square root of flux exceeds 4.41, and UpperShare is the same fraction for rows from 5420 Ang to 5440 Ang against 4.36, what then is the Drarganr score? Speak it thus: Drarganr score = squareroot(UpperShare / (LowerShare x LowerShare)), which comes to 1.1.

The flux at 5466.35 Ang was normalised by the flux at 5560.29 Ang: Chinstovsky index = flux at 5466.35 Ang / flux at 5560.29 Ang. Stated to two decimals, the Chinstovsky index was 0.99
